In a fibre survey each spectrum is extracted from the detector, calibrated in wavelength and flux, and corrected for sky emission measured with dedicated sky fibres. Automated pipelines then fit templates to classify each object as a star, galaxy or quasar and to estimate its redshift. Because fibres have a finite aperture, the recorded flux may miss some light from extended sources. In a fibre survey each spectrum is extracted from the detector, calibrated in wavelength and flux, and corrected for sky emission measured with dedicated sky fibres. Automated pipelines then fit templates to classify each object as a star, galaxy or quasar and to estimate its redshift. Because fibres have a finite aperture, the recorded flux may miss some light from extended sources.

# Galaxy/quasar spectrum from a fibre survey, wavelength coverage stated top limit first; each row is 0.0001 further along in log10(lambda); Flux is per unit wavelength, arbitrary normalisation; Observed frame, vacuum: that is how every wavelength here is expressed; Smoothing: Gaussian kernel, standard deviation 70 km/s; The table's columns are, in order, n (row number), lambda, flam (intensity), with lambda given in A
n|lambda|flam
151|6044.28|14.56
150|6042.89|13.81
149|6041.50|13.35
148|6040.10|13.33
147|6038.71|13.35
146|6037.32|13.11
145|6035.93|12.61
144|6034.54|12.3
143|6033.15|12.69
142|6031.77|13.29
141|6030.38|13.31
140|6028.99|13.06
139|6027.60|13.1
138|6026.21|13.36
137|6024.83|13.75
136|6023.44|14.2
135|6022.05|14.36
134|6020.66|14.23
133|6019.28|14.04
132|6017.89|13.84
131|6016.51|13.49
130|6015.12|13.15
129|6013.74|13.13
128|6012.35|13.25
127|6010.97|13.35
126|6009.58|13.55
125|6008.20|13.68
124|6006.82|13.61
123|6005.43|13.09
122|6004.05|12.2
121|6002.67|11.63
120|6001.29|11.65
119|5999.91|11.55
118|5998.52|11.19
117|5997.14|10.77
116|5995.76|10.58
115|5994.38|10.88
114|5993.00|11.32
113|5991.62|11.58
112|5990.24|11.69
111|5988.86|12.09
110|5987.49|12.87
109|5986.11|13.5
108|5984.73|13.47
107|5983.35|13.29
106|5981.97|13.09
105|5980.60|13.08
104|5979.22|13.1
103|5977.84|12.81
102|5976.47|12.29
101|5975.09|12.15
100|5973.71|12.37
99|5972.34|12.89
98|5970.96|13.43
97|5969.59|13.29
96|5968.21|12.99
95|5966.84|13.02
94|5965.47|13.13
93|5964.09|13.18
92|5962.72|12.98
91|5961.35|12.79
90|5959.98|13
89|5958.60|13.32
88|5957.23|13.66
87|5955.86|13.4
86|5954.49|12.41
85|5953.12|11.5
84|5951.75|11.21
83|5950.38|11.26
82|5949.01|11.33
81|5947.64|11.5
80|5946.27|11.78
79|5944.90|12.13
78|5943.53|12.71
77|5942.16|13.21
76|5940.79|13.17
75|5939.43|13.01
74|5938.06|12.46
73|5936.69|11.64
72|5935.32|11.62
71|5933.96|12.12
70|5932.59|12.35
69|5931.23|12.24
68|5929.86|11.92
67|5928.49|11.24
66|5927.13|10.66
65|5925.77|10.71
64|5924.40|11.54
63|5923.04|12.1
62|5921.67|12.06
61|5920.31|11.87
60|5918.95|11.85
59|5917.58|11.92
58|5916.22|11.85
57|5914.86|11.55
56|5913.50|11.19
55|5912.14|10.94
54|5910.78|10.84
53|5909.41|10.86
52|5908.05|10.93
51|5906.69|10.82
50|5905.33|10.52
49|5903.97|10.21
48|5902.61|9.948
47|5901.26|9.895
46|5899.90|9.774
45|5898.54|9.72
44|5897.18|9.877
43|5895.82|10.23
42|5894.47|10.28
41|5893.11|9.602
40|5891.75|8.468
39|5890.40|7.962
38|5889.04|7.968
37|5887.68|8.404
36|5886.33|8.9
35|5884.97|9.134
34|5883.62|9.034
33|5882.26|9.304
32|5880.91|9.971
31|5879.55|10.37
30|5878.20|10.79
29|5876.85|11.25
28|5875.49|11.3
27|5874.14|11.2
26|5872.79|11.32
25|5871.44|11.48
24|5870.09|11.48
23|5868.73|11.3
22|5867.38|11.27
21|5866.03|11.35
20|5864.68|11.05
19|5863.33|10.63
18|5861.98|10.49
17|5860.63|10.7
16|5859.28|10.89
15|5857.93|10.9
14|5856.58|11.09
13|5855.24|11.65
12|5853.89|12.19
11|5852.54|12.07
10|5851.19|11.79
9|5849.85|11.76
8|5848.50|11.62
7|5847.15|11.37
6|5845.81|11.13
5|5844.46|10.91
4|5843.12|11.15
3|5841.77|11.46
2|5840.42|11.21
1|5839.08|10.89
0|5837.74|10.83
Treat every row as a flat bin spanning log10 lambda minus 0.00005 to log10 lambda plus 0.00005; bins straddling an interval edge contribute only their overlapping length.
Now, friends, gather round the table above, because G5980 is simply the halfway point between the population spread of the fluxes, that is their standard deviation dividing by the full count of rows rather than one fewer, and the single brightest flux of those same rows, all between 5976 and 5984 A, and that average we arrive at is 6.8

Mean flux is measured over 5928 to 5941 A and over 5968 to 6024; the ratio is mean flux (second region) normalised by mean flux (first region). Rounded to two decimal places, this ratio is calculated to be 1.05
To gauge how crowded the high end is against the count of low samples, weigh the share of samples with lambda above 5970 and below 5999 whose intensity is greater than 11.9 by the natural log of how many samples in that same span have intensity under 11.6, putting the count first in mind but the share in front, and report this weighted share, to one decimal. 1.2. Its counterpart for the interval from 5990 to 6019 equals 1.0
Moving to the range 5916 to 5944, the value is 0.8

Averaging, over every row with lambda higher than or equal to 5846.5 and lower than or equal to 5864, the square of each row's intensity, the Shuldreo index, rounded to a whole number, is 128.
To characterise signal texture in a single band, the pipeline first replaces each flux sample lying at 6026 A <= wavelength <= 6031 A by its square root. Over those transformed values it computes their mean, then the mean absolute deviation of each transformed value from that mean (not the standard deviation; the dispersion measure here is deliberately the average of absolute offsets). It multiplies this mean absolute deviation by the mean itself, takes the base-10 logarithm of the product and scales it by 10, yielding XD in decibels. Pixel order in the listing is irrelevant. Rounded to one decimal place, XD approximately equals -12.0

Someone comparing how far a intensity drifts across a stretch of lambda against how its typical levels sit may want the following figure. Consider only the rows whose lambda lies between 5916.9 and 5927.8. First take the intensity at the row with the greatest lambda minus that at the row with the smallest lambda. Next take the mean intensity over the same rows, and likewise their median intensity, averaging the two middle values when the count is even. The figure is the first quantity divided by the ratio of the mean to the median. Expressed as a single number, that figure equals -1.3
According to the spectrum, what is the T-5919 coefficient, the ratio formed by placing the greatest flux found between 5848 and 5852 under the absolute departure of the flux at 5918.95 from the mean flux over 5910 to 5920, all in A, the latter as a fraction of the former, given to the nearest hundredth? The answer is 0.03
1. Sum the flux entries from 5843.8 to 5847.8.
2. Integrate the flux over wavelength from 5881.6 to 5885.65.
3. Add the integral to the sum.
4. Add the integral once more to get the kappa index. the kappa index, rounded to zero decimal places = 108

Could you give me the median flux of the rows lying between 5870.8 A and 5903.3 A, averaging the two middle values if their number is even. 9.9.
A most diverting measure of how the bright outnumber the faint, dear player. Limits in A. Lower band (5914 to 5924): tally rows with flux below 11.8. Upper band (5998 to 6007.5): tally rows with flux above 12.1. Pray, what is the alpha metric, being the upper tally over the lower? 3.0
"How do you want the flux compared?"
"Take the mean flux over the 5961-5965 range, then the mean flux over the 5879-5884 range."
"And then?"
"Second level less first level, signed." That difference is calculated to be -3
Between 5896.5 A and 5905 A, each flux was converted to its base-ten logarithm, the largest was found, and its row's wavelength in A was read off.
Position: 5903.97 A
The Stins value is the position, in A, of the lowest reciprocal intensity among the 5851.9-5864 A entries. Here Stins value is 5853.89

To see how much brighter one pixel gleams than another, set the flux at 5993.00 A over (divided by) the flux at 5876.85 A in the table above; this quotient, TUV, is 1.01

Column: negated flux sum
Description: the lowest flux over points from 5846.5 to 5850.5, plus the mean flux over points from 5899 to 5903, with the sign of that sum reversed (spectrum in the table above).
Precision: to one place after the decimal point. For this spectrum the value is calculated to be -21.2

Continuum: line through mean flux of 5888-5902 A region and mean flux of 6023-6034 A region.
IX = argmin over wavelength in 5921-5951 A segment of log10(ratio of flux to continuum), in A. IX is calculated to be 5950.38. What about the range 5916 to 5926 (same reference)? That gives 5925.77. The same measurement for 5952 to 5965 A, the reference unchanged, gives 5953.12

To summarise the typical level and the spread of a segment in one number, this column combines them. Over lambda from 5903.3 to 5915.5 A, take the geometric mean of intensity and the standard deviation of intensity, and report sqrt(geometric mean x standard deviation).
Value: 2.0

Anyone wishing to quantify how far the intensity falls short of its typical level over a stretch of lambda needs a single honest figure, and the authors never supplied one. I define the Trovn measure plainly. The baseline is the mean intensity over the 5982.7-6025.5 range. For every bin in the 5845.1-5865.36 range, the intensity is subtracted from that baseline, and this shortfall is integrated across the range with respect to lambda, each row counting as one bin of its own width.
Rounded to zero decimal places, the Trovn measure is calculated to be 29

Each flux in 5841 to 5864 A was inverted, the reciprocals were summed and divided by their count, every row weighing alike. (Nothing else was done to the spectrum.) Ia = 0.089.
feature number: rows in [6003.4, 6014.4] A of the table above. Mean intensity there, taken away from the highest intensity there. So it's 0.45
